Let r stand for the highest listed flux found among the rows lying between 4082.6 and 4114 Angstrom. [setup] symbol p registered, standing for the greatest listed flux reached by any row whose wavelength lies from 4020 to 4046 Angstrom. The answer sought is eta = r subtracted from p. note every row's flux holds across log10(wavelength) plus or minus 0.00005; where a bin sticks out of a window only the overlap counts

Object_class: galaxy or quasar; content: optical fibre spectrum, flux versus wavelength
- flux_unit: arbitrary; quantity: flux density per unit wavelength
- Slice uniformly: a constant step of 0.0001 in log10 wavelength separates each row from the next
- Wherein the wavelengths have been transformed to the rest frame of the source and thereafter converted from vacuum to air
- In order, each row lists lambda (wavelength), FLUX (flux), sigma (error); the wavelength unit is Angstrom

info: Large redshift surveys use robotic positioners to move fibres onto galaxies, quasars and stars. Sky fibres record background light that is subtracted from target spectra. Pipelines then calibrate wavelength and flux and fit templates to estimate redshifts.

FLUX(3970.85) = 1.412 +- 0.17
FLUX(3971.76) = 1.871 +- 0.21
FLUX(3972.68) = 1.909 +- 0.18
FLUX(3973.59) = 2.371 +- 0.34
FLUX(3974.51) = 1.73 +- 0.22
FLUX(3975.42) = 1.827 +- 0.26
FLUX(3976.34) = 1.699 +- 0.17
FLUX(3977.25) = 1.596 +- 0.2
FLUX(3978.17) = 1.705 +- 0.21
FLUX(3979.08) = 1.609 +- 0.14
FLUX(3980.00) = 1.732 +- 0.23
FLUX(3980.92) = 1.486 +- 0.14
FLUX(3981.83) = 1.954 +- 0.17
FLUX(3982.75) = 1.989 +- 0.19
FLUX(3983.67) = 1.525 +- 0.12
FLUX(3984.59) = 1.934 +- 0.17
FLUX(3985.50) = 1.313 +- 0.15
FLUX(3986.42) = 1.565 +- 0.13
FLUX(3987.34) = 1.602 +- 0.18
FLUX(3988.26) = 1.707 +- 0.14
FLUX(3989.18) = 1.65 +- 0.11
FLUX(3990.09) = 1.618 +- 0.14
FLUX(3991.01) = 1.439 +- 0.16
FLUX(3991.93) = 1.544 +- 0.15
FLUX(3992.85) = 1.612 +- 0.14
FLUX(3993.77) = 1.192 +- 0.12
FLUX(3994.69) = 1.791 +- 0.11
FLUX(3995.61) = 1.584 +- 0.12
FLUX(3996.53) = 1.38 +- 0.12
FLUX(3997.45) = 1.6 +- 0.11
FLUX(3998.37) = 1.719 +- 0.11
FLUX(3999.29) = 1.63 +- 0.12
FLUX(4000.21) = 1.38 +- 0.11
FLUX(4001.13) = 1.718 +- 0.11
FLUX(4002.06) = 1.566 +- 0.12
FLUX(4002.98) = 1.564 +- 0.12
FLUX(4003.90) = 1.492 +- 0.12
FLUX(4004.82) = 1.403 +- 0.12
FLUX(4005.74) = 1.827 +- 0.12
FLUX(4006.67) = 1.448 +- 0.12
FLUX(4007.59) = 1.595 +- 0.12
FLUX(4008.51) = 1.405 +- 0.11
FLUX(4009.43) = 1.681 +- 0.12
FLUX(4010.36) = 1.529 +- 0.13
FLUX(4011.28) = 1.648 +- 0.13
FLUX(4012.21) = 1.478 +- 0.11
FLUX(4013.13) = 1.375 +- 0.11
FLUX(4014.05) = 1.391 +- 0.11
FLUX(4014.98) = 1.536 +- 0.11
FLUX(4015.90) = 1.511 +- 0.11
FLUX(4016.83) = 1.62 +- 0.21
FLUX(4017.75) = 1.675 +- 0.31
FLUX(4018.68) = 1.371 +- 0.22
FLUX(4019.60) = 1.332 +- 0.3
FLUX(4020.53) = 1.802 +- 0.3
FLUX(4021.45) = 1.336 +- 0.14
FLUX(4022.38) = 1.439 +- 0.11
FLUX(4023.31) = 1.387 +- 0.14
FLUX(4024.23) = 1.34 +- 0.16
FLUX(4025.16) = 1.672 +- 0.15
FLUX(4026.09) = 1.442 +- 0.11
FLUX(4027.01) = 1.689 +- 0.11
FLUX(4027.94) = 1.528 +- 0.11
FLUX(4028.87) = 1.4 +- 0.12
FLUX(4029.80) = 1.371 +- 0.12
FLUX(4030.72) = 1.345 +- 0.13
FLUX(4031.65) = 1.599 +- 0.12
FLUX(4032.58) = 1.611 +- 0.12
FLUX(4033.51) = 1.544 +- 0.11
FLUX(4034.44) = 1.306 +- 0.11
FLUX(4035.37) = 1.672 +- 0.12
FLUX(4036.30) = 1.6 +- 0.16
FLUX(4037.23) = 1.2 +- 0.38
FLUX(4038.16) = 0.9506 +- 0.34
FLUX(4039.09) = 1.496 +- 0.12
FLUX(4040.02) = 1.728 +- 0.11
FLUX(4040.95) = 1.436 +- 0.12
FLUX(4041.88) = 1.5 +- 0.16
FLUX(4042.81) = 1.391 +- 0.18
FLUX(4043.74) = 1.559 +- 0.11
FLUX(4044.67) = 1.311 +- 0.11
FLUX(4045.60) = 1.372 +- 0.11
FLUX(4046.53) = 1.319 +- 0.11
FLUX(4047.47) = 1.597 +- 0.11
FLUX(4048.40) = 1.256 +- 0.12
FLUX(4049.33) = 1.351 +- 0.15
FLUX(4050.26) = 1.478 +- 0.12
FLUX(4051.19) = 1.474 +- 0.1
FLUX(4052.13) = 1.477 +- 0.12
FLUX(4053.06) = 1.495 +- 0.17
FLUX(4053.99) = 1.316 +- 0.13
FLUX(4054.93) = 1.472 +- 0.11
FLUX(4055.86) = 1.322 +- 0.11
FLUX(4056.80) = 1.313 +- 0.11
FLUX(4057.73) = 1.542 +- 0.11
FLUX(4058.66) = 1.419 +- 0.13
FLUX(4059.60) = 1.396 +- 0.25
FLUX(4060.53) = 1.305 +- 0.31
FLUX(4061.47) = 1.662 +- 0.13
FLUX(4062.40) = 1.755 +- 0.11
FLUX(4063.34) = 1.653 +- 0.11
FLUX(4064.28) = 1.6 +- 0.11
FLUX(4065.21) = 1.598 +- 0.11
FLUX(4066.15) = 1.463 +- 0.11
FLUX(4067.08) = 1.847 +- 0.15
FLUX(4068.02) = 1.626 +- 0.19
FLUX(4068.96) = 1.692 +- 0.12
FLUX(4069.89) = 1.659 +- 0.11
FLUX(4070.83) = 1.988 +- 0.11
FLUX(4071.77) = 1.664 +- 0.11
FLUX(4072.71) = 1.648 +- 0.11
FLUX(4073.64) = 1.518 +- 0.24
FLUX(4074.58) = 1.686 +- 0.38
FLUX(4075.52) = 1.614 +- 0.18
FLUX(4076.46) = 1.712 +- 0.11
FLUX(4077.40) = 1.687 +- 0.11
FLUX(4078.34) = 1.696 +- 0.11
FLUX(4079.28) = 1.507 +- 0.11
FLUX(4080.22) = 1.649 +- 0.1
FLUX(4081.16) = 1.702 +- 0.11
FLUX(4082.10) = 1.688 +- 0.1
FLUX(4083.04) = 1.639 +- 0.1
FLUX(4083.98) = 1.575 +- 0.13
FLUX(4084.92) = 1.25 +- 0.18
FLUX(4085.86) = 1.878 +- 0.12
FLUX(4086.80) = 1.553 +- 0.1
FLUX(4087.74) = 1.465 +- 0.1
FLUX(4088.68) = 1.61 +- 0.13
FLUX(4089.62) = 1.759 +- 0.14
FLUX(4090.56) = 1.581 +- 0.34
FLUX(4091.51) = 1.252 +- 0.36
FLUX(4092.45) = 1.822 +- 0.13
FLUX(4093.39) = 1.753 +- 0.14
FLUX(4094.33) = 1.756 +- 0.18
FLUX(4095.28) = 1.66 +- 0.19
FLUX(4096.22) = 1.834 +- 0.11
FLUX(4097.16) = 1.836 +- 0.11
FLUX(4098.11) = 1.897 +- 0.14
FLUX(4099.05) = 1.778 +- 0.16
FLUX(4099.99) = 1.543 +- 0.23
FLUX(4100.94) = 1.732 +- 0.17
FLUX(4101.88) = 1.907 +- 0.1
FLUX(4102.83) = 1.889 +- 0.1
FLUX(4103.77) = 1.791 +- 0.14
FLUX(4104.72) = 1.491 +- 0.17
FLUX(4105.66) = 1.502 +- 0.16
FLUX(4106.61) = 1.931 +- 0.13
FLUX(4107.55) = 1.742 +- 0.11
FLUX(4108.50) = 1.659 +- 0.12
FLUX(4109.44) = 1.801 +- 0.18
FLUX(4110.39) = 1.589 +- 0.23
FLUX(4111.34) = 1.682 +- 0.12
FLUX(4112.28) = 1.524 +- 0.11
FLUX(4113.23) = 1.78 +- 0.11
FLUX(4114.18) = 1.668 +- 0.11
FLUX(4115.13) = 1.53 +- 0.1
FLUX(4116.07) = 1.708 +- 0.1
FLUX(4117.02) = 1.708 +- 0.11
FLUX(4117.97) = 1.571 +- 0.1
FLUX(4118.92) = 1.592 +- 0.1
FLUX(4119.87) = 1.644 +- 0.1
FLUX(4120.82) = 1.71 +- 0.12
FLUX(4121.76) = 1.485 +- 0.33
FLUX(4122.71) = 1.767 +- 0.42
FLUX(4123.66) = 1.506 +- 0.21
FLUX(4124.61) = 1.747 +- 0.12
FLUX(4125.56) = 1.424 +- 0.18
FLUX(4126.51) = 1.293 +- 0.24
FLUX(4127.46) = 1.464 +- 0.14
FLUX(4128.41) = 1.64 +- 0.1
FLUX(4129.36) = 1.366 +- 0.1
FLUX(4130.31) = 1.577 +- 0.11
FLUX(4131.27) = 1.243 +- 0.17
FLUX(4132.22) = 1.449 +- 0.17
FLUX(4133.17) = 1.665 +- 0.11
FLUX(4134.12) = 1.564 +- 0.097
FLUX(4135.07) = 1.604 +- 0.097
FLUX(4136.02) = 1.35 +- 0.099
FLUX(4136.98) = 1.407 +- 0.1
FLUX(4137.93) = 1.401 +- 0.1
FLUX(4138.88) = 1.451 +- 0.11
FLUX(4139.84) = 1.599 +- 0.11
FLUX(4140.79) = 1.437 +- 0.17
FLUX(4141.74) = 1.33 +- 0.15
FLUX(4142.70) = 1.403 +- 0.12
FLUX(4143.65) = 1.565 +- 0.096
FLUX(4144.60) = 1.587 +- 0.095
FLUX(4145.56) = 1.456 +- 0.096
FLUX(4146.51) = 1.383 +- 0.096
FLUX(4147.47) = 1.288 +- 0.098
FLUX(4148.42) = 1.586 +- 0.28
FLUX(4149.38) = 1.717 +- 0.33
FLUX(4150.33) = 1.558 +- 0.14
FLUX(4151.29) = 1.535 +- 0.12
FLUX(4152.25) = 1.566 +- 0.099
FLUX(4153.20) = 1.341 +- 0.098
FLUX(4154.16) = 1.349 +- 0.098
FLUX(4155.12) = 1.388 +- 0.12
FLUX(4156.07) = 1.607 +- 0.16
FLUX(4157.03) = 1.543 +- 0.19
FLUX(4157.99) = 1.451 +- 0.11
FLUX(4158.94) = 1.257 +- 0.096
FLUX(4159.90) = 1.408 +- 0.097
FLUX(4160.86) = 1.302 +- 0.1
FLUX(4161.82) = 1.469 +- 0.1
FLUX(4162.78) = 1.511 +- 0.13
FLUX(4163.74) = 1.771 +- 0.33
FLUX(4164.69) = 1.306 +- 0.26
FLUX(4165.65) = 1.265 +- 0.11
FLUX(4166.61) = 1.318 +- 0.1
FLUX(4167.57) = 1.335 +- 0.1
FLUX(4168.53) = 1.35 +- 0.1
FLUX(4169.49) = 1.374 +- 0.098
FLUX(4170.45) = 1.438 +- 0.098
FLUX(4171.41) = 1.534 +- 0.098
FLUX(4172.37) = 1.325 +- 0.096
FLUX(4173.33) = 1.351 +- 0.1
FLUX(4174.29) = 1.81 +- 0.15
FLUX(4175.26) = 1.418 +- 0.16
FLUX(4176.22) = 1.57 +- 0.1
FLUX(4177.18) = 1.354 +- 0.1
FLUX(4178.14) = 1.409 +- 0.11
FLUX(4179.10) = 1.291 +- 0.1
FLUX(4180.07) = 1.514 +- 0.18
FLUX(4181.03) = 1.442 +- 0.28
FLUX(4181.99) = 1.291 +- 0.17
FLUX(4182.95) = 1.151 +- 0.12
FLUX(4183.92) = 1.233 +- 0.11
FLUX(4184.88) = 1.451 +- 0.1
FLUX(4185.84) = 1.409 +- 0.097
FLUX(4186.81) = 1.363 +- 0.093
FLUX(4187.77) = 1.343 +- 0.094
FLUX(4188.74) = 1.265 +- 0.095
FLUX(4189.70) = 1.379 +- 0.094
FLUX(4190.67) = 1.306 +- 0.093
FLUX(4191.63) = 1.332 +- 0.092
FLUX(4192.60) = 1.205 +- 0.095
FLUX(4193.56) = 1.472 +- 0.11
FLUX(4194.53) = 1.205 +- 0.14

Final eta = -0.1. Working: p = 1.802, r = 1.931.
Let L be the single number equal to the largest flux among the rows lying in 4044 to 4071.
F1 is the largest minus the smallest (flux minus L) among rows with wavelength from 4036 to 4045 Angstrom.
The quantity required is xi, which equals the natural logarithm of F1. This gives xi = -0.25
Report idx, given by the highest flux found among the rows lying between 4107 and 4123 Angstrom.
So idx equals 1.801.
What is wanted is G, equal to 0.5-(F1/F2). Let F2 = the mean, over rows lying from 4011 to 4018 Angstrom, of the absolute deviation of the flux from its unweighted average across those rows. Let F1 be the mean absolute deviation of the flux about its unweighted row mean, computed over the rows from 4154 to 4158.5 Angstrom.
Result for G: -0.4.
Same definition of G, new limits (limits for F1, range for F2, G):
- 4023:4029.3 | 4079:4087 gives -0.5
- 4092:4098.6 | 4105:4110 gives 0.0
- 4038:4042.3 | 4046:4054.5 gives -1.5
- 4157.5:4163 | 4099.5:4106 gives 0.0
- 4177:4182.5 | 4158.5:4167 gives -0.1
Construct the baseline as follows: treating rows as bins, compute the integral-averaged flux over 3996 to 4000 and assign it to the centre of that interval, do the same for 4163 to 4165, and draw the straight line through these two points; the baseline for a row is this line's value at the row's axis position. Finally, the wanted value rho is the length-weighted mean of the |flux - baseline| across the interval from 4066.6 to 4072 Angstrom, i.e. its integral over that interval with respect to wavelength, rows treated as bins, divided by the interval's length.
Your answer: 0.18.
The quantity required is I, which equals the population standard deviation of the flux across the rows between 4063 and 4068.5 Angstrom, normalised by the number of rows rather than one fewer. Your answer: 0.11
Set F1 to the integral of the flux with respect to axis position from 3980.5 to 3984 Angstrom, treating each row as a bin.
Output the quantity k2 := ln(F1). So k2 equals 1.81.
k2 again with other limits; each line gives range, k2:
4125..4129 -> 1.76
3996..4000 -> 1.84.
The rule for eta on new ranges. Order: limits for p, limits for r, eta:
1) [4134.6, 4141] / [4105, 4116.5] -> -0.3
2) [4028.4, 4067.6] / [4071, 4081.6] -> 0.1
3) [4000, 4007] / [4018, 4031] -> 0.0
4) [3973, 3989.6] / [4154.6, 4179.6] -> 0.6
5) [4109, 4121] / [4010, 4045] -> 0.0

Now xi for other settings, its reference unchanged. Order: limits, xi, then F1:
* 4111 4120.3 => -1.36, 0.26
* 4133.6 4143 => -1.29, 0.27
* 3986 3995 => -0.51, 0.60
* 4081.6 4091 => -0.47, 0.63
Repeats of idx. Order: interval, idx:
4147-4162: 1.717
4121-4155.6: 1.767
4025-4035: 1.689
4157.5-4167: 1.771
